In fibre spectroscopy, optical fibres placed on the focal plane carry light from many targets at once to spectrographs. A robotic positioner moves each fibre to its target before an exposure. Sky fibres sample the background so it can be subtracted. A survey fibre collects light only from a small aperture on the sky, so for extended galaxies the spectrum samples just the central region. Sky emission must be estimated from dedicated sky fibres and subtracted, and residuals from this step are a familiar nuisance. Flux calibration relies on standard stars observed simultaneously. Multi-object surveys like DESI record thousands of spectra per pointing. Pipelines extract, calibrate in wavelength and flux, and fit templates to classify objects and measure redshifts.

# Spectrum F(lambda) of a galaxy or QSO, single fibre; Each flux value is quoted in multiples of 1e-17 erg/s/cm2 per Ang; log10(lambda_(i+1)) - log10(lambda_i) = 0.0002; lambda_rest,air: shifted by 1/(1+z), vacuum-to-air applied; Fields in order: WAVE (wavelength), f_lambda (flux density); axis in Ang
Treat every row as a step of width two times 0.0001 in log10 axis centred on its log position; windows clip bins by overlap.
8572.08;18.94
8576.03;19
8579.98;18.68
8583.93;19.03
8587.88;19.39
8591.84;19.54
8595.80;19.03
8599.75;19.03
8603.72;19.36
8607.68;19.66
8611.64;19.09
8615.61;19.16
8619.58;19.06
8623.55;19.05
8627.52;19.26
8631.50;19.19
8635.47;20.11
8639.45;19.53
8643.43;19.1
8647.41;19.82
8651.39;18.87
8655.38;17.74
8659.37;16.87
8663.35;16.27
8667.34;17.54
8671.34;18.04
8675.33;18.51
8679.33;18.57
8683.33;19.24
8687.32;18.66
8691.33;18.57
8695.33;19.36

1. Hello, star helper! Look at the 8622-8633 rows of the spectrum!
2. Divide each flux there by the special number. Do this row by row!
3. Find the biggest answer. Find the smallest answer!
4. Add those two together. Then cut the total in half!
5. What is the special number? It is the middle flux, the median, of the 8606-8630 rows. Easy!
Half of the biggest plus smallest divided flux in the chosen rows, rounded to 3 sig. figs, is 1.00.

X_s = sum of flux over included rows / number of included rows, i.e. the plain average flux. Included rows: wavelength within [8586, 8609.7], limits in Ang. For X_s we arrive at 19.3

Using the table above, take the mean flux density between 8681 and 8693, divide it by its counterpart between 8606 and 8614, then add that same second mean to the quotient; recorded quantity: 20.3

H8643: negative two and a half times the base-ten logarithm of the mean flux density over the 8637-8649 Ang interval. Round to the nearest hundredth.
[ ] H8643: -3.22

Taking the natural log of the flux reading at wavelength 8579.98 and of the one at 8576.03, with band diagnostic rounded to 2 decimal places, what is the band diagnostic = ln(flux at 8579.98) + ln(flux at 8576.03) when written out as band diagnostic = 5.87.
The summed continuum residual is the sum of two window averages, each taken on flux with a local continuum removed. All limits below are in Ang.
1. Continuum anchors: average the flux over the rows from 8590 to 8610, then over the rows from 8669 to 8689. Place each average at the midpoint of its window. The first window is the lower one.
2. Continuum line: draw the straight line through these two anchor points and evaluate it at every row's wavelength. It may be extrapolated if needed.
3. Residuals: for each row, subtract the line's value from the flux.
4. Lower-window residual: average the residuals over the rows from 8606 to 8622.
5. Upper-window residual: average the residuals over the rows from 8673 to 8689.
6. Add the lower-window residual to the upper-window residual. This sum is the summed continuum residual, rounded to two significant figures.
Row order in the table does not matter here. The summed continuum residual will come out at 0.20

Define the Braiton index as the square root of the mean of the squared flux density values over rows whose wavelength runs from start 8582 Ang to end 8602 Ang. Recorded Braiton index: 19.2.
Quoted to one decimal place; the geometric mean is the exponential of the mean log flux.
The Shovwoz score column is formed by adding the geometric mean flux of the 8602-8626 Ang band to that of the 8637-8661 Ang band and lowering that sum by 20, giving 17.9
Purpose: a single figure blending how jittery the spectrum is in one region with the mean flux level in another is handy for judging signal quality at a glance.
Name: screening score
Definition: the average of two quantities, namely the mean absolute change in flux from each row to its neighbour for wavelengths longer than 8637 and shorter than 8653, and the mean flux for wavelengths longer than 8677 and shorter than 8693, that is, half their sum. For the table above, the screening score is 9.73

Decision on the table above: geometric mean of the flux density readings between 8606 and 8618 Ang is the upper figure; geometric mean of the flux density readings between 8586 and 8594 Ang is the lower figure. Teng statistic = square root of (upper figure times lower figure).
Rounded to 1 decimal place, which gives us 19.4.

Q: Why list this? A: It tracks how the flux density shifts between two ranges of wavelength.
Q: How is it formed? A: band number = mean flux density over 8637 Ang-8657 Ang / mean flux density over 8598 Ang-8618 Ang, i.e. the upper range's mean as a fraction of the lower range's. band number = 0.99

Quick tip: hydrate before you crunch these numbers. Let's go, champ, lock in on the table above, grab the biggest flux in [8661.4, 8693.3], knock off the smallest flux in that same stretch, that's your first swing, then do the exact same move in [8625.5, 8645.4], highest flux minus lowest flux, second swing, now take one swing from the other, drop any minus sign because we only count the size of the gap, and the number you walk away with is 2.0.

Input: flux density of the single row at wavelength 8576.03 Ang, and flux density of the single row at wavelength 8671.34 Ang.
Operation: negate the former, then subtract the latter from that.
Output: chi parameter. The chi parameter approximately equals -37.0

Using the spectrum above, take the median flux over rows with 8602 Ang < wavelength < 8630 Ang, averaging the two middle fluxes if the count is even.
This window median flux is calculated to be 19.2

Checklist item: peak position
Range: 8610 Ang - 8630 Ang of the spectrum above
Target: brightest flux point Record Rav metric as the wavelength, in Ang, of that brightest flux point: 8627.52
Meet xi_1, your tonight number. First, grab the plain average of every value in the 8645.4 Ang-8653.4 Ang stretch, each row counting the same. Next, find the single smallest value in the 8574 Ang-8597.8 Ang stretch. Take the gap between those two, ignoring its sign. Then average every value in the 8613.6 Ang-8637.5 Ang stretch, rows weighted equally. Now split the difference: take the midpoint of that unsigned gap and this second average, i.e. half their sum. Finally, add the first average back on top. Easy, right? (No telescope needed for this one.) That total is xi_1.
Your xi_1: 29.3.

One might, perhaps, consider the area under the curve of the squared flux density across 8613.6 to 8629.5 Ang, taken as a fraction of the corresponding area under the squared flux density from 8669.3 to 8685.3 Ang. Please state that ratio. 1.05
